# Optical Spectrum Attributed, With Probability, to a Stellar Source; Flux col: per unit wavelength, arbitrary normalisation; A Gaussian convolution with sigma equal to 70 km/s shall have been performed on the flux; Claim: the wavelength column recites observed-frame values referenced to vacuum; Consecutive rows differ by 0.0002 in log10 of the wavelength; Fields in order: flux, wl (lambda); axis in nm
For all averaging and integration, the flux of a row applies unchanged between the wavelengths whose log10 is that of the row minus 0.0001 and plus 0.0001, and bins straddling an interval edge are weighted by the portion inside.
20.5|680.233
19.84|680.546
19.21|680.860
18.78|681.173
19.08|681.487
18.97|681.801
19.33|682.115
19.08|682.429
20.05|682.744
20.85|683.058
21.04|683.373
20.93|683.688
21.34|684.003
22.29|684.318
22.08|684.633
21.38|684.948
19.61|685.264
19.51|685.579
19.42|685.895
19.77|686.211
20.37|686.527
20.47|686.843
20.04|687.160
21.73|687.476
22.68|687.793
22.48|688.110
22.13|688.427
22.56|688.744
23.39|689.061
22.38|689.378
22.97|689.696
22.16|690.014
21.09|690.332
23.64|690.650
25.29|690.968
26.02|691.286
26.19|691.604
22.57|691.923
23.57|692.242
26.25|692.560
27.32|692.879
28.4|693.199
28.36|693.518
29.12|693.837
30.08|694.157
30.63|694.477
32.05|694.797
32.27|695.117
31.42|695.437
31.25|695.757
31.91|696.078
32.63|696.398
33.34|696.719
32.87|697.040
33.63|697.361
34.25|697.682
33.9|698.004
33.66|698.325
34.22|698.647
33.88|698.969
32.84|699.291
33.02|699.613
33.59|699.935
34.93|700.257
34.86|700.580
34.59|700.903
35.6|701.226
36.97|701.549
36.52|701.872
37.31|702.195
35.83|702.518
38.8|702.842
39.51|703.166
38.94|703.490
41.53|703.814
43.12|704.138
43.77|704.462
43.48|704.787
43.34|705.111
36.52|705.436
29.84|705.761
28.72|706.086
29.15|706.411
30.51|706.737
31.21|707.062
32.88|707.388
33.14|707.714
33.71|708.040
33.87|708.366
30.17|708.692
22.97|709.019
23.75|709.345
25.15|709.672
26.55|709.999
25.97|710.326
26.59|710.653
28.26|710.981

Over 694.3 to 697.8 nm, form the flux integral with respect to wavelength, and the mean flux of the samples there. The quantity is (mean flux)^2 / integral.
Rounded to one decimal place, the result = 9.2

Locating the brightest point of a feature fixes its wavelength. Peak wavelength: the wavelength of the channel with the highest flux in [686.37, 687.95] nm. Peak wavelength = 687.793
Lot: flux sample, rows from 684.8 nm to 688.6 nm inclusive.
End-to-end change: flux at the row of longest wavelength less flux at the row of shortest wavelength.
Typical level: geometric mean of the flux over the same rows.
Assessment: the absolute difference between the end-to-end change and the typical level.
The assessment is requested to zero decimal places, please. 20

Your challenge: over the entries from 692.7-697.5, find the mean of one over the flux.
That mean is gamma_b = 0.032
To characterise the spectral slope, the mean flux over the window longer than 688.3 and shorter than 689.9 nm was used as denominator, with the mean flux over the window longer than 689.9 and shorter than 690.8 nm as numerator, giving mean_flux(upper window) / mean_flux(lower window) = 0.98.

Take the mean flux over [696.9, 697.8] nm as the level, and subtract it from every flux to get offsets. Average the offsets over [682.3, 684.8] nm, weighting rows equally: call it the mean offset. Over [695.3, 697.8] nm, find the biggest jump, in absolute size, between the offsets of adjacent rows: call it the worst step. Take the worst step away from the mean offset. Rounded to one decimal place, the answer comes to -13.4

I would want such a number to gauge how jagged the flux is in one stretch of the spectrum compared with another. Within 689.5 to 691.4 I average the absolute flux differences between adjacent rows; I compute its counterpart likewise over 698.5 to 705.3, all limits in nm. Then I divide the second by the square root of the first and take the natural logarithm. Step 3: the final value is -0.24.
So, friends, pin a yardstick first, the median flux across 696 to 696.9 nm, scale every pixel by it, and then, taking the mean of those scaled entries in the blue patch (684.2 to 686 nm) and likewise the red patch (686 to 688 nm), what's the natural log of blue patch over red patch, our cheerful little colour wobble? 0.0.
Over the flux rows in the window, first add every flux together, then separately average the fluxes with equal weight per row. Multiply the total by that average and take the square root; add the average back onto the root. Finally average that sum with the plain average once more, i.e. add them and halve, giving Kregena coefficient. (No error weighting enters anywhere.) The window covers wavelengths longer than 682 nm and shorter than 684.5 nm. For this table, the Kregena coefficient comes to 50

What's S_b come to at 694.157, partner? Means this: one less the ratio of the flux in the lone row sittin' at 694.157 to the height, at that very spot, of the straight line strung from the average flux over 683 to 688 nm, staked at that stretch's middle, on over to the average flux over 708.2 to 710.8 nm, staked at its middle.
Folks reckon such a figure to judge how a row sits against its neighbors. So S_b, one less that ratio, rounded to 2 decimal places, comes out -0.31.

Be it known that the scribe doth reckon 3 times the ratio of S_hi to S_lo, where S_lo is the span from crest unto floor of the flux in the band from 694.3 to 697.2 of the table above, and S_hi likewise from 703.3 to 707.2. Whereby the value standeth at 16.7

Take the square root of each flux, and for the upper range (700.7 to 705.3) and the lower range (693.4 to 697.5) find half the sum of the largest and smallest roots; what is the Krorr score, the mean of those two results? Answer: 5.91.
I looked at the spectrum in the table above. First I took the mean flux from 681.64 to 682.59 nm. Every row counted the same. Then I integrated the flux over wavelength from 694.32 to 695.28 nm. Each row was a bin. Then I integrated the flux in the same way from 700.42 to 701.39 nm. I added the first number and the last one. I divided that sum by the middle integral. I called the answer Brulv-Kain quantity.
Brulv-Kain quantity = 1.75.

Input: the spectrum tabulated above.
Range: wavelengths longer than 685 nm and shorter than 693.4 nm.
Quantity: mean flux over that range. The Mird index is 23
